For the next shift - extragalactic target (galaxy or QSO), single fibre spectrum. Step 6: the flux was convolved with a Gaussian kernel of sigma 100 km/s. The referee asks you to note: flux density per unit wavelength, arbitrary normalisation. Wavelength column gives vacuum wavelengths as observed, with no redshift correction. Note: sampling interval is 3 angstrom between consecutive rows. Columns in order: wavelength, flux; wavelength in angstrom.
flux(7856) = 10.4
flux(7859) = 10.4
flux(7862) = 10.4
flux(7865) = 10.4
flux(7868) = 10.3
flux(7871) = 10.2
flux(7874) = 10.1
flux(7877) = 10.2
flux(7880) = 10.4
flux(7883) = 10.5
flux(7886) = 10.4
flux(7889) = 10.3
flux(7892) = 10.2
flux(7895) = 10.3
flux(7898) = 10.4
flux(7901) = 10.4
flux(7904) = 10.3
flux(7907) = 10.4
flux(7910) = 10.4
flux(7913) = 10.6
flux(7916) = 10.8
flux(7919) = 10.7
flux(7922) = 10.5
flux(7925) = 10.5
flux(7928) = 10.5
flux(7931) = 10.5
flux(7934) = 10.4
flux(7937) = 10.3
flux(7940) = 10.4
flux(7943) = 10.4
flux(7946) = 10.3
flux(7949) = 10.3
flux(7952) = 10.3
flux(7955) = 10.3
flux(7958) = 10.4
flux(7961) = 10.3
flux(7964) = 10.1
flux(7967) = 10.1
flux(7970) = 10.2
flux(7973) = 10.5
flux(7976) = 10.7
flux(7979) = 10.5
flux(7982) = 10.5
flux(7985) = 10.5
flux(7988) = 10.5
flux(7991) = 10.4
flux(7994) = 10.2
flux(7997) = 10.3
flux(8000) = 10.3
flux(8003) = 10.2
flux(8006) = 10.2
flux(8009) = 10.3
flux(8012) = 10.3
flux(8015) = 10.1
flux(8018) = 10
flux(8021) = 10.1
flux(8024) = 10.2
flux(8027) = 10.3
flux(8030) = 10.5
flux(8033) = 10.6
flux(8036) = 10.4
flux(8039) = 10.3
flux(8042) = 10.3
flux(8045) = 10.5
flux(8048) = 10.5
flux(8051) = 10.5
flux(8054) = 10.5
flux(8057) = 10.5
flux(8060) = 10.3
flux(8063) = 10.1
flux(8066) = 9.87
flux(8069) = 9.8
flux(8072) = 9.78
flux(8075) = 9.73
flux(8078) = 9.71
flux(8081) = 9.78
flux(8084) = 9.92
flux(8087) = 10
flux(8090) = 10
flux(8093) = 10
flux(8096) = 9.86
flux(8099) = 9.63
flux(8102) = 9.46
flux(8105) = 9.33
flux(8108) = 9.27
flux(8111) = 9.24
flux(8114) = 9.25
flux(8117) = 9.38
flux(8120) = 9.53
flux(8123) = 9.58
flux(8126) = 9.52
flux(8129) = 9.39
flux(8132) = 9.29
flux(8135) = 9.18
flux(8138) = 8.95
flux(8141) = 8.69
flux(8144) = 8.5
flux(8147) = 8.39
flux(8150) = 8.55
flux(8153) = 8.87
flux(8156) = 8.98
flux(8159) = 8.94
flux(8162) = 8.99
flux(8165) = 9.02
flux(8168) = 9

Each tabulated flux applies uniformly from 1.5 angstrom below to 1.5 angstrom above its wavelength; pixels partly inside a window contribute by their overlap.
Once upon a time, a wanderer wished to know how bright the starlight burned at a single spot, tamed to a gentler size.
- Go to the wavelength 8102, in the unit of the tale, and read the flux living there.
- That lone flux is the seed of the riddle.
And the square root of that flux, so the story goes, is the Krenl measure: 3.08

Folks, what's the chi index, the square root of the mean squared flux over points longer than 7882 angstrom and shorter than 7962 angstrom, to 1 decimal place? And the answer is 10.4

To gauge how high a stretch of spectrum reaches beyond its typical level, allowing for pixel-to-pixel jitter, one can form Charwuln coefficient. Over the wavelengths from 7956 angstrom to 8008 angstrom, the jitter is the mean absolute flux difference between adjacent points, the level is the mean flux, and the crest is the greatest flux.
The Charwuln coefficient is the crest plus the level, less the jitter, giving 20.95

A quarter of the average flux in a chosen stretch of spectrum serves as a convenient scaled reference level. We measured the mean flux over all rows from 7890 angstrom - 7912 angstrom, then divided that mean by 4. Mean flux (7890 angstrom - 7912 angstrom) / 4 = 2.59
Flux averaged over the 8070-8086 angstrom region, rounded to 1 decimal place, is 9.8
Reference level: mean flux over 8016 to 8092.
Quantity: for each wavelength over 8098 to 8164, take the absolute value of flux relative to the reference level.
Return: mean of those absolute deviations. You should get 1.04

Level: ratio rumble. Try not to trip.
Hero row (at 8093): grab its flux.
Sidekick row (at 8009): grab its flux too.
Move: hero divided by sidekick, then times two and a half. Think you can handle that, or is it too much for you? 2.43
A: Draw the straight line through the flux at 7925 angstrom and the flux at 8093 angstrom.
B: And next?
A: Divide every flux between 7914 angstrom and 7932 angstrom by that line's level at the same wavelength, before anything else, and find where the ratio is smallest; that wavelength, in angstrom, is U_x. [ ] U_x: 7922 angstrom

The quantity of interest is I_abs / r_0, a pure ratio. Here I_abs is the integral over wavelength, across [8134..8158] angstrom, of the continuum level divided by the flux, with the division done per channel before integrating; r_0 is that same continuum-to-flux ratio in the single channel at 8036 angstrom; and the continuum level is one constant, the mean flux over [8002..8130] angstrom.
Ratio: 29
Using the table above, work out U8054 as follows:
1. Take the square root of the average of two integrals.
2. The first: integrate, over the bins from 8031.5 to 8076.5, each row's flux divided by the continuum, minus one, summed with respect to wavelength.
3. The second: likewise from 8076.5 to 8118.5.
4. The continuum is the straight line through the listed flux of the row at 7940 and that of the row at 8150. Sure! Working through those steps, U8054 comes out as 1.9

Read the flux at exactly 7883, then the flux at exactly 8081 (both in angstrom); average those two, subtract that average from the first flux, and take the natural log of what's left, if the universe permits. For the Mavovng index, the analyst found -1.0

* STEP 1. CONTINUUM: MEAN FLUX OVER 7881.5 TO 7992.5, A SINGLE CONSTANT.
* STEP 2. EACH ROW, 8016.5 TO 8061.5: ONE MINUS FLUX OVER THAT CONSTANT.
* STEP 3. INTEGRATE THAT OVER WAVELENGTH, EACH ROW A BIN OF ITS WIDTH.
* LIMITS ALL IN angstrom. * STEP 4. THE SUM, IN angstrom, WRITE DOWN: 0.18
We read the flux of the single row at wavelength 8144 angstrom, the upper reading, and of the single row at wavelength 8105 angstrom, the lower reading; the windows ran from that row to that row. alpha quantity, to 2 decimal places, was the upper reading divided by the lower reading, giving 0.91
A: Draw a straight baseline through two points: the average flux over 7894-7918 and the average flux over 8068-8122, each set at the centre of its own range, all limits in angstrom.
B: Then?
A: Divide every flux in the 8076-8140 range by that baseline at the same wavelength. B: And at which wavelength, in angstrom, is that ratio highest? 8093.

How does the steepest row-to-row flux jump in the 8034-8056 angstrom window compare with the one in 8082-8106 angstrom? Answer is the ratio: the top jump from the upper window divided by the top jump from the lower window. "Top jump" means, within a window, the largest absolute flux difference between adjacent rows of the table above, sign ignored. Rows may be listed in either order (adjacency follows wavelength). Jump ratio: 1.15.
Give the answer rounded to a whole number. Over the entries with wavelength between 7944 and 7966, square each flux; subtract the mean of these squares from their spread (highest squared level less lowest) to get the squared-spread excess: -100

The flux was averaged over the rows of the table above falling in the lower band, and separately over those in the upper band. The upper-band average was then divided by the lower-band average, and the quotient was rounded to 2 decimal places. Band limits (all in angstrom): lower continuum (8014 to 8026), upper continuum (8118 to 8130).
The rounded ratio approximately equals 0.94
